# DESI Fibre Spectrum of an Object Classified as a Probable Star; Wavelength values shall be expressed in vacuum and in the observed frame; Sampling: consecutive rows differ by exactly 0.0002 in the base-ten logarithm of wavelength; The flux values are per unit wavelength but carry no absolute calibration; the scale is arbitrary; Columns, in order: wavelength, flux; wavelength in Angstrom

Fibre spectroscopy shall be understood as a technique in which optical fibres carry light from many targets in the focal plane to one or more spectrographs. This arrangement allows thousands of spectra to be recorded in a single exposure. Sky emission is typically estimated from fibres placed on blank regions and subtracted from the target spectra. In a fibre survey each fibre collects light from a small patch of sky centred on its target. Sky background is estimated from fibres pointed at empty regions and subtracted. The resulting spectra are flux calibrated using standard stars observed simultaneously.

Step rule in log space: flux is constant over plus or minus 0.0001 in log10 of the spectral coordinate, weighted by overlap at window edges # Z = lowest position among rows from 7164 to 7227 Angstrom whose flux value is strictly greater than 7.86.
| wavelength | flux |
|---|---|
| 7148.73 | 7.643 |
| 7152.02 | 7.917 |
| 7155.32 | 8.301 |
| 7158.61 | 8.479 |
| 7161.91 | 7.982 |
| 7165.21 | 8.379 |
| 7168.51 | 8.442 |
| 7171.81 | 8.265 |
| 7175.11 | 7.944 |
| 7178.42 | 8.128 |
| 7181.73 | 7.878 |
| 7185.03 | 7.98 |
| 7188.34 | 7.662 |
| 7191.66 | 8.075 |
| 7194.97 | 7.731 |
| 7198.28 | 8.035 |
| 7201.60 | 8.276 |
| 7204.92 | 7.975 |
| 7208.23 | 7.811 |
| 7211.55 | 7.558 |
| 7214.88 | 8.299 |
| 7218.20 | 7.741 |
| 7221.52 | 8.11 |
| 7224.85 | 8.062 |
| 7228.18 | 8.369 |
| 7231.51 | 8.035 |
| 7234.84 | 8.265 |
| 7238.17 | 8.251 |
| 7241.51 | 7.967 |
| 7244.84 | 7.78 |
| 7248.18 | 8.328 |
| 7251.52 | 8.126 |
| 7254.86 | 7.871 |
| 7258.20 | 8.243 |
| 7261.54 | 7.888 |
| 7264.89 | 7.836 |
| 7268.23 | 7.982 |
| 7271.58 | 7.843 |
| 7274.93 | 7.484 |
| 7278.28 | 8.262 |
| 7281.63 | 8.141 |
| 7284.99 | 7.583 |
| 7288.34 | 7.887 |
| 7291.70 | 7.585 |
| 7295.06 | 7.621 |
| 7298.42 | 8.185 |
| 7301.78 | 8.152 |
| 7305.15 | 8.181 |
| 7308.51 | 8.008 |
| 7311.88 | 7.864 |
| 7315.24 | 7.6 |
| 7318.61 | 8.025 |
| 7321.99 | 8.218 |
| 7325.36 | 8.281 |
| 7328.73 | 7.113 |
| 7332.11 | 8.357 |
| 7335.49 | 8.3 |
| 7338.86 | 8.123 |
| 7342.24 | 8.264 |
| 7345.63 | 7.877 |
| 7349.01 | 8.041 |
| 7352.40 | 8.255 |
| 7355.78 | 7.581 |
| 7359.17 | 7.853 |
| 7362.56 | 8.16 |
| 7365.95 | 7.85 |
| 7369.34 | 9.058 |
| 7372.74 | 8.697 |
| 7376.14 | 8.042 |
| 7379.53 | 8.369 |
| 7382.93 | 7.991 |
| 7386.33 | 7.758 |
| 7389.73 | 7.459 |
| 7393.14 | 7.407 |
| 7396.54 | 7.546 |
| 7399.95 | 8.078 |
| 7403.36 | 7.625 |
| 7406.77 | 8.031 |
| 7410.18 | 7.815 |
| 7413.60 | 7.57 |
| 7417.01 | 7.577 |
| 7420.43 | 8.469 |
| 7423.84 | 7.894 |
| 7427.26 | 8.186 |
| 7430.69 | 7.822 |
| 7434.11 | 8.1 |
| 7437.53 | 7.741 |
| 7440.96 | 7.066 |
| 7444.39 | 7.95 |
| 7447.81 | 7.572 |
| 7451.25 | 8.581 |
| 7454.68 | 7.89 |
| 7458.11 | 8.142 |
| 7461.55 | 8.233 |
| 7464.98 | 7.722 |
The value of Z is 7165.21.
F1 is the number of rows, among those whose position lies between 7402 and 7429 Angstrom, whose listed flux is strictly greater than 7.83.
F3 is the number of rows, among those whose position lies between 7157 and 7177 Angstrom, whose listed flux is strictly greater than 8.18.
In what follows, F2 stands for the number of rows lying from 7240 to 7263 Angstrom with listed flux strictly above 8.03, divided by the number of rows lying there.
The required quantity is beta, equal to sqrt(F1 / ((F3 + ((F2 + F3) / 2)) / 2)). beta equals 1.1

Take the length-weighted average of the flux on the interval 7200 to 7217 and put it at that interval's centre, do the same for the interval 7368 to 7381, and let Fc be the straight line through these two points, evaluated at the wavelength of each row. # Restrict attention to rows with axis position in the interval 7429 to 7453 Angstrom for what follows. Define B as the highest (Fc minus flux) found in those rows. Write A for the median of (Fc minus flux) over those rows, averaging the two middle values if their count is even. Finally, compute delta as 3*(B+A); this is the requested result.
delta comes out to 7.7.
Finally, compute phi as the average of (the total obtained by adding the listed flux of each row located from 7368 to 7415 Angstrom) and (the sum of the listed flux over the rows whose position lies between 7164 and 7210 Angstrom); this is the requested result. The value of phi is 112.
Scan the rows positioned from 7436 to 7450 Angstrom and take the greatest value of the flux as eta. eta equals 7.95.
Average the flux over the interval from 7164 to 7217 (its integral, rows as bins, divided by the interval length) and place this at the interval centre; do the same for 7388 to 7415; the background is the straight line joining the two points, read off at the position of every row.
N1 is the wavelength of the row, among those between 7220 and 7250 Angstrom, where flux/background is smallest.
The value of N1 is 7244.84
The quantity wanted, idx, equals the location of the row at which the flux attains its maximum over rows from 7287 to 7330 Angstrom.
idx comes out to 7325.36 Angstrom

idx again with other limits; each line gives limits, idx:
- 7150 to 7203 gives 7158.61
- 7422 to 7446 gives 7427.26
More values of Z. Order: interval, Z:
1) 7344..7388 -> 7345.63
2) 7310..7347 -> 7311.88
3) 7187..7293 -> 7191.66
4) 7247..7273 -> 7248.18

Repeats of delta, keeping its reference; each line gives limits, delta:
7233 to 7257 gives 0.9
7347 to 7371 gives 3.9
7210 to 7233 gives 1.2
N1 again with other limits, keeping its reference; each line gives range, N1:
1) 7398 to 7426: 7413.60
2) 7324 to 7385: 7328.73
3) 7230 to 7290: 7274.93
